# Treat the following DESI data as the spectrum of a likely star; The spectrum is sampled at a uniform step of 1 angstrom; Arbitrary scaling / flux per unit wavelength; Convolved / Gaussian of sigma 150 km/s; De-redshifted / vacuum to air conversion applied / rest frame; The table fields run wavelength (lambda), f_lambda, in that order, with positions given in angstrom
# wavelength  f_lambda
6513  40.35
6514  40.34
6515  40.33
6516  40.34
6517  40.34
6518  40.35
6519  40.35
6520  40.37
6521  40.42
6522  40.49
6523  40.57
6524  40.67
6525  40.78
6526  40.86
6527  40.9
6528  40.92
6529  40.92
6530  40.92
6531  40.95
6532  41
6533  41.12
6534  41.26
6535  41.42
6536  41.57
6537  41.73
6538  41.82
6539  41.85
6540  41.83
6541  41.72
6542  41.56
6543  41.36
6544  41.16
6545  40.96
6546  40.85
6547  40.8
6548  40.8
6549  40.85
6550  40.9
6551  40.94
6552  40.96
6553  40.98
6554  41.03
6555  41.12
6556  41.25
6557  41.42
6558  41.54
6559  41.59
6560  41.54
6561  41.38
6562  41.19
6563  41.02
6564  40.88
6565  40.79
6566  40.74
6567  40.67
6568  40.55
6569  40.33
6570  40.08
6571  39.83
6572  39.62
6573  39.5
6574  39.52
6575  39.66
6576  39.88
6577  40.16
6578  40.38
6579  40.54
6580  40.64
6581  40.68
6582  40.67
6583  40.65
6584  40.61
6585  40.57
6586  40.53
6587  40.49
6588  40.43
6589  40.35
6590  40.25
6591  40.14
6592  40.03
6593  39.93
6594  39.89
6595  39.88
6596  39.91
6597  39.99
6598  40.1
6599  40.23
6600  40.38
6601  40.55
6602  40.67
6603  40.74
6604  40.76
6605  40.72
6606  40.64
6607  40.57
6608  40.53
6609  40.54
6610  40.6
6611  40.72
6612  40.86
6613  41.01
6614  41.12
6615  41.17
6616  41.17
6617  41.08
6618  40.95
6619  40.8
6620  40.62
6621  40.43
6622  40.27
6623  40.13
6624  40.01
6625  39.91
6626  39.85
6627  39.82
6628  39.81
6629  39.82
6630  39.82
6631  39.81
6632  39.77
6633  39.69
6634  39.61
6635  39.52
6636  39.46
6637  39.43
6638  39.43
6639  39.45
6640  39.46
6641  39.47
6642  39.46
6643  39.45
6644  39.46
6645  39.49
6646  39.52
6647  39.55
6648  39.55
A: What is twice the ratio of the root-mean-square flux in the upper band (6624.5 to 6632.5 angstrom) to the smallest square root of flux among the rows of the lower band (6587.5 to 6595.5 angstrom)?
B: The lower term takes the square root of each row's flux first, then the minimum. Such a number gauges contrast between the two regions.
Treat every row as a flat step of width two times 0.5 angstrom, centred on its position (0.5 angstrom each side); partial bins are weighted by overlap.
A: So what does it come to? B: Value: 12.6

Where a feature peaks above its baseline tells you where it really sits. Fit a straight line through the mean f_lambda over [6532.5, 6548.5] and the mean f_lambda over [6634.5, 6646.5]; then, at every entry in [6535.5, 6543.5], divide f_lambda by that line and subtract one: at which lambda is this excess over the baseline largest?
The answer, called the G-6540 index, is 6539 angstrom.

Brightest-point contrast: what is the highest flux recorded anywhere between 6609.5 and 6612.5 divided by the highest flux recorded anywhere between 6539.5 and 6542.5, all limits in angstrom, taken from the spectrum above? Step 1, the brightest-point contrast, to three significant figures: 0.977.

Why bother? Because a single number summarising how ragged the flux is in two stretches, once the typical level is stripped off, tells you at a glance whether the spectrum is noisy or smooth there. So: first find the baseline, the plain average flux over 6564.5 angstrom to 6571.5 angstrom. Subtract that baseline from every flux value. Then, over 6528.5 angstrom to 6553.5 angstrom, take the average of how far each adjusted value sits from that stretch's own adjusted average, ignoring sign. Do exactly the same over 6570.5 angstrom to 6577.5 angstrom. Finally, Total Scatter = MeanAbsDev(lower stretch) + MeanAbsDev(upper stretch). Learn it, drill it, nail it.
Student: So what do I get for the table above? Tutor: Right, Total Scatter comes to 0.51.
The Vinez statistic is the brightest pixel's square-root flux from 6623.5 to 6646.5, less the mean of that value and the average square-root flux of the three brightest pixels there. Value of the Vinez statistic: 0.0034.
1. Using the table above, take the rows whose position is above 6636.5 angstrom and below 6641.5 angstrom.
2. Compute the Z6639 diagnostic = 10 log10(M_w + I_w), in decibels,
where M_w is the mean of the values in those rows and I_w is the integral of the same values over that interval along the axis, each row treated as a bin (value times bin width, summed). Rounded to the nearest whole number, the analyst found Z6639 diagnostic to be 24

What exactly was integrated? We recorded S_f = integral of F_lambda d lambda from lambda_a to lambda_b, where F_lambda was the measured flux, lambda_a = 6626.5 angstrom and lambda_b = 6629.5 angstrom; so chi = 119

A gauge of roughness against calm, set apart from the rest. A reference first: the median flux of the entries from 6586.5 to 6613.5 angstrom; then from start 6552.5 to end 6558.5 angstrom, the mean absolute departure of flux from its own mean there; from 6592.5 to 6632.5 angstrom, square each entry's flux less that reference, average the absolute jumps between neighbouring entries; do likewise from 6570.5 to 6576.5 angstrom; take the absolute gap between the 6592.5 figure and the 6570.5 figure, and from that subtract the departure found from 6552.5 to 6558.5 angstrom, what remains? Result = 0.00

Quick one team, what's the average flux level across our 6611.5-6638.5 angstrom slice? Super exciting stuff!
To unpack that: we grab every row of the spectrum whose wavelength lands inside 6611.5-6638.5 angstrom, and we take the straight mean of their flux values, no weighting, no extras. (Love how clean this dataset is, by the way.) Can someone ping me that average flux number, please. 40.2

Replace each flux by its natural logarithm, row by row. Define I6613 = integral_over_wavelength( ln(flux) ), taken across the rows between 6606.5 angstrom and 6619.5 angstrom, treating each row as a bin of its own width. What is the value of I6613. 48.2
